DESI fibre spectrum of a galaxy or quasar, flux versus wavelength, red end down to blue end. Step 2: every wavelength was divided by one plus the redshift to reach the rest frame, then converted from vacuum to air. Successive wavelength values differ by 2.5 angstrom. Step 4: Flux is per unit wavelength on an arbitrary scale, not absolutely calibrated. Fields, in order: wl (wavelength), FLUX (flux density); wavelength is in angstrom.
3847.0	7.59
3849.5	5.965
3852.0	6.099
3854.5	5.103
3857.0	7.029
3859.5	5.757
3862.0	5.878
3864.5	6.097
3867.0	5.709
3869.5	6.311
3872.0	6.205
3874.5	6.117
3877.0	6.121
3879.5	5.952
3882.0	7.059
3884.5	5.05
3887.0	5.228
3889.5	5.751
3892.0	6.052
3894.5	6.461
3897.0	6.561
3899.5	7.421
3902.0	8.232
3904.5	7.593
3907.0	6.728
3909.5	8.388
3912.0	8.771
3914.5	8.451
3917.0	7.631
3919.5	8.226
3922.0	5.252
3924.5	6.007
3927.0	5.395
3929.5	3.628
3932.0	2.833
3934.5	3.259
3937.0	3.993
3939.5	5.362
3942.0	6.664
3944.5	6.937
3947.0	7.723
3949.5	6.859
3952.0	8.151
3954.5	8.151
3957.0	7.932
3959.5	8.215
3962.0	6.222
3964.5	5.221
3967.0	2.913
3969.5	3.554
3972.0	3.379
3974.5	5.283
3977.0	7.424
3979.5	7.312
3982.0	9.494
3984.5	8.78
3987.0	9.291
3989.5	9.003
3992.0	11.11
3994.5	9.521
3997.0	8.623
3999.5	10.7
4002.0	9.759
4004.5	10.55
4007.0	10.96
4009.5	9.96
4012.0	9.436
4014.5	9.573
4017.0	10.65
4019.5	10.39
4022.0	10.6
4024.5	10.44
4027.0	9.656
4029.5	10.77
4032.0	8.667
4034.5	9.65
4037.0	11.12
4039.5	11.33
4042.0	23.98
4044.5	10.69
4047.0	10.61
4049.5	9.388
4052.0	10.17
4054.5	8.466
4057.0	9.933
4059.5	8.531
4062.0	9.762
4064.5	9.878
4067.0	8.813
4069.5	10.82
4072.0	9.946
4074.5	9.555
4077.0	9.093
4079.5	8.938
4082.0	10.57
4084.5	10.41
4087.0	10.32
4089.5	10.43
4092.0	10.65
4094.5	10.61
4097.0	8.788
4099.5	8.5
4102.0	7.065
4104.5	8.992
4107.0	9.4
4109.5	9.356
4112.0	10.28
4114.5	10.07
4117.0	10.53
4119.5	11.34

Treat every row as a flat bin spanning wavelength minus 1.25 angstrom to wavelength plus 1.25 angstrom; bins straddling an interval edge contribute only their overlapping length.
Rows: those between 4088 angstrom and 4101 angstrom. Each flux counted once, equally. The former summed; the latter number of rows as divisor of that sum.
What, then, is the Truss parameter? 9.8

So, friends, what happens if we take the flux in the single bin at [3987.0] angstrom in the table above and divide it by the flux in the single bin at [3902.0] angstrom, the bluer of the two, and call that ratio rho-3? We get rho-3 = 1.13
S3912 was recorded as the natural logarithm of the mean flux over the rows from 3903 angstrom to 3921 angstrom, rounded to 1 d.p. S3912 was 2.1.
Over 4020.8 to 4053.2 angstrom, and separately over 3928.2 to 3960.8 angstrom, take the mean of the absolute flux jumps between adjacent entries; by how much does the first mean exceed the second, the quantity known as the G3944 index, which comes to 2.2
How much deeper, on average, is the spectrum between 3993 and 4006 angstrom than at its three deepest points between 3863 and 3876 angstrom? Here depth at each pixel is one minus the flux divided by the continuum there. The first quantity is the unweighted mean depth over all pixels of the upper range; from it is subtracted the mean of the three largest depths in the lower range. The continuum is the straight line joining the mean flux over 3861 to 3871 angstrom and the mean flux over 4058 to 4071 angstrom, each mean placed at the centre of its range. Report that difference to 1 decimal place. -0.2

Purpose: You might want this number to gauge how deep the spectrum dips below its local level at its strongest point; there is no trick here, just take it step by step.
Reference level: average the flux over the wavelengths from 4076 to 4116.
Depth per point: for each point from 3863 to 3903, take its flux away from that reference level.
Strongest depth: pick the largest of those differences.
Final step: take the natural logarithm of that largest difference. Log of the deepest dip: 1.5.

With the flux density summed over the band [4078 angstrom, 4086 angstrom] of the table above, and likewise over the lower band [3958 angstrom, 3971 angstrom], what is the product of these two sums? 782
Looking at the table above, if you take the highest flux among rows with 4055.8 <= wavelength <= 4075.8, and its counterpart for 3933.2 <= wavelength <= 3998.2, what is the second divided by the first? 1.03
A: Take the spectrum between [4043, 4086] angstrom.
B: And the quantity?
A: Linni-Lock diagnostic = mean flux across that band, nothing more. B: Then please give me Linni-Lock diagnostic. 10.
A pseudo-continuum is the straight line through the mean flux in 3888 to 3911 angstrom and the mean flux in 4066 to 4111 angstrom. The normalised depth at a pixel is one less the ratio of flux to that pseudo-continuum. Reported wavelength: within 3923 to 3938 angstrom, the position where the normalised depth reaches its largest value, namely 3932.0 angstrom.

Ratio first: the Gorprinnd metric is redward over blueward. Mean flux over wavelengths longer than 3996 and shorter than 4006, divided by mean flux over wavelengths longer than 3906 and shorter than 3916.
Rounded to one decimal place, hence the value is 1.2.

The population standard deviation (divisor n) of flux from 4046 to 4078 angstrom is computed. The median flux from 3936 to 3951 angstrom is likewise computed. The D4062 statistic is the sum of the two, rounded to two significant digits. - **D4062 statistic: 7.5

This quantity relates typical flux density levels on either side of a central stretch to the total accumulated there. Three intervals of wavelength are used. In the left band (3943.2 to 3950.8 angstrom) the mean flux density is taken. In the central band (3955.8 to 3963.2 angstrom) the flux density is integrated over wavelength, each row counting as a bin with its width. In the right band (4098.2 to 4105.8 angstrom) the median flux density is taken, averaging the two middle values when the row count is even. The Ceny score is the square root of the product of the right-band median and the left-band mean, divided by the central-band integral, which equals 0.14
